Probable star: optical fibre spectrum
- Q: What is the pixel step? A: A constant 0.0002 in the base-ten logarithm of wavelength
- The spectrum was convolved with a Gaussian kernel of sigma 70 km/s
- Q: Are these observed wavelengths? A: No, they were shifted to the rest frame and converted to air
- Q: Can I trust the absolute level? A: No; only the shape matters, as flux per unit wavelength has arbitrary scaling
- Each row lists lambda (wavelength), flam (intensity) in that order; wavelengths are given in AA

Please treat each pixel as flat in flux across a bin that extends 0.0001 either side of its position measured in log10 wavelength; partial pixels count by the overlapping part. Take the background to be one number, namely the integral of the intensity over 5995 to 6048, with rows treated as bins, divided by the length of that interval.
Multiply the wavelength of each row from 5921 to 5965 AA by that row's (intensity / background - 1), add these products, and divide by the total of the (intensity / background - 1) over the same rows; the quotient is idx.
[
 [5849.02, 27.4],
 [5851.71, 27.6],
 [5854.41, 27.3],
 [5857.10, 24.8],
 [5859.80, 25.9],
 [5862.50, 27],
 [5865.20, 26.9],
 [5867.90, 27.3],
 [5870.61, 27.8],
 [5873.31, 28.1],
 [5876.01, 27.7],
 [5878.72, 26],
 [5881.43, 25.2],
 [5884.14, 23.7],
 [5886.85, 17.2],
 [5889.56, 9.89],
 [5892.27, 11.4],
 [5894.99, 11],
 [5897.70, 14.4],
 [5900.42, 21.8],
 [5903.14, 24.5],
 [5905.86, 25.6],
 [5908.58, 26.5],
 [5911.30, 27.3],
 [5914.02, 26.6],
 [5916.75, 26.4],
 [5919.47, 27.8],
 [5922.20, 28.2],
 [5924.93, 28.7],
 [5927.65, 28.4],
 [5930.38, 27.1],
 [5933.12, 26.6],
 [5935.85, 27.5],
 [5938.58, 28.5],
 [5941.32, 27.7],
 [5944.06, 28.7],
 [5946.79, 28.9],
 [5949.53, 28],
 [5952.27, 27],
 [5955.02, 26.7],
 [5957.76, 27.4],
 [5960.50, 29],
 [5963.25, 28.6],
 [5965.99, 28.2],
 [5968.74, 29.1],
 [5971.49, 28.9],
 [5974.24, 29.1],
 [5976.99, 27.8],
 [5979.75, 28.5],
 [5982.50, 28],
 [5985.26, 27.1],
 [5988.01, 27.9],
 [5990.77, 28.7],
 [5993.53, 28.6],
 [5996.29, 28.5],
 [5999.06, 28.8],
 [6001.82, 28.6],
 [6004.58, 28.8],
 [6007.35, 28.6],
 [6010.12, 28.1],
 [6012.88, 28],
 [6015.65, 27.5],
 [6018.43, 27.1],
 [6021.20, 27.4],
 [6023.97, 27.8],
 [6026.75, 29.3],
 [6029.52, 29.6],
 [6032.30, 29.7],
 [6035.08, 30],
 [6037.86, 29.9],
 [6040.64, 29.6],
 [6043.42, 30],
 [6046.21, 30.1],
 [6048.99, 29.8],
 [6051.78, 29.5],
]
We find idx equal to 5942.4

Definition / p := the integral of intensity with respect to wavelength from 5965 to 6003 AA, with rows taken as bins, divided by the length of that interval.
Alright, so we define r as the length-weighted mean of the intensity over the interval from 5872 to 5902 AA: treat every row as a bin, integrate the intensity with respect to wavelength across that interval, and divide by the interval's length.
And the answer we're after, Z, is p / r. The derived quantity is 1.44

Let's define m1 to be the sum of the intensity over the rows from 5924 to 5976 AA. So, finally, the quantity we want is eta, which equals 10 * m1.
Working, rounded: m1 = 534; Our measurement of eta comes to 5341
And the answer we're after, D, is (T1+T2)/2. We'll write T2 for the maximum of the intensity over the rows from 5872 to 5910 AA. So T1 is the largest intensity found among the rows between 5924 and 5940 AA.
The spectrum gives 28.4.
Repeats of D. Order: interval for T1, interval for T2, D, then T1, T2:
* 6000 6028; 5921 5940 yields 29.0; 29.3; 28.7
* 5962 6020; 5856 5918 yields 28.6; 29.1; 28.1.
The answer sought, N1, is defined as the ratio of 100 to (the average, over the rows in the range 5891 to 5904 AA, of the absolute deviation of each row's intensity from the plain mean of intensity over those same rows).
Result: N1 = 19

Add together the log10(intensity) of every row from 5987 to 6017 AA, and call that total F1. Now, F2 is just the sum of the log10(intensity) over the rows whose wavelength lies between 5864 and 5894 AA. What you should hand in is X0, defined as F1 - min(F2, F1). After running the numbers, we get 1.30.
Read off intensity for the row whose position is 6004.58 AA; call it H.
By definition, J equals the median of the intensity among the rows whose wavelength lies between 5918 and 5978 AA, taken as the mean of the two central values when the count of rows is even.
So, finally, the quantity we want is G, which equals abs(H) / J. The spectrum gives 1.02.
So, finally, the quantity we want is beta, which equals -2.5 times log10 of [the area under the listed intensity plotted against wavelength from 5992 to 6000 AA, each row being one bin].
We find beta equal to -5.90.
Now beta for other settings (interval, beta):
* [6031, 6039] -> -5.95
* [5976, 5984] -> -5.88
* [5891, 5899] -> -4.98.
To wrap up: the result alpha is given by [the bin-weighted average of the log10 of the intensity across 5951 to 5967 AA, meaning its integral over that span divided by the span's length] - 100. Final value -98.6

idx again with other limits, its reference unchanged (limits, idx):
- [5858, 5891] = 5882.4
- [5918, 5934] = 5928.4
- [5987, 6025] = 6012.4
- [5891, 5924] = 5898.9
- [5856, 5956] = 5895.2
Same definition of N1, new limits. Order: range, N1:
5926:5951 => 159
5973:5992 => 191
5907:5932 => 135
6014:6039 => 90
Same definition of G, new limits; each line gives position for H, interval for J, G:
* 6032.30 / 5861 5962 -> 1.10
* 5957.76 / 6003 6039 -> 0.96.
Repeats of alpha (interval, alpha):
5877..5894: -98.8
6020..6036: -98.5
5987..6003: -98.5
